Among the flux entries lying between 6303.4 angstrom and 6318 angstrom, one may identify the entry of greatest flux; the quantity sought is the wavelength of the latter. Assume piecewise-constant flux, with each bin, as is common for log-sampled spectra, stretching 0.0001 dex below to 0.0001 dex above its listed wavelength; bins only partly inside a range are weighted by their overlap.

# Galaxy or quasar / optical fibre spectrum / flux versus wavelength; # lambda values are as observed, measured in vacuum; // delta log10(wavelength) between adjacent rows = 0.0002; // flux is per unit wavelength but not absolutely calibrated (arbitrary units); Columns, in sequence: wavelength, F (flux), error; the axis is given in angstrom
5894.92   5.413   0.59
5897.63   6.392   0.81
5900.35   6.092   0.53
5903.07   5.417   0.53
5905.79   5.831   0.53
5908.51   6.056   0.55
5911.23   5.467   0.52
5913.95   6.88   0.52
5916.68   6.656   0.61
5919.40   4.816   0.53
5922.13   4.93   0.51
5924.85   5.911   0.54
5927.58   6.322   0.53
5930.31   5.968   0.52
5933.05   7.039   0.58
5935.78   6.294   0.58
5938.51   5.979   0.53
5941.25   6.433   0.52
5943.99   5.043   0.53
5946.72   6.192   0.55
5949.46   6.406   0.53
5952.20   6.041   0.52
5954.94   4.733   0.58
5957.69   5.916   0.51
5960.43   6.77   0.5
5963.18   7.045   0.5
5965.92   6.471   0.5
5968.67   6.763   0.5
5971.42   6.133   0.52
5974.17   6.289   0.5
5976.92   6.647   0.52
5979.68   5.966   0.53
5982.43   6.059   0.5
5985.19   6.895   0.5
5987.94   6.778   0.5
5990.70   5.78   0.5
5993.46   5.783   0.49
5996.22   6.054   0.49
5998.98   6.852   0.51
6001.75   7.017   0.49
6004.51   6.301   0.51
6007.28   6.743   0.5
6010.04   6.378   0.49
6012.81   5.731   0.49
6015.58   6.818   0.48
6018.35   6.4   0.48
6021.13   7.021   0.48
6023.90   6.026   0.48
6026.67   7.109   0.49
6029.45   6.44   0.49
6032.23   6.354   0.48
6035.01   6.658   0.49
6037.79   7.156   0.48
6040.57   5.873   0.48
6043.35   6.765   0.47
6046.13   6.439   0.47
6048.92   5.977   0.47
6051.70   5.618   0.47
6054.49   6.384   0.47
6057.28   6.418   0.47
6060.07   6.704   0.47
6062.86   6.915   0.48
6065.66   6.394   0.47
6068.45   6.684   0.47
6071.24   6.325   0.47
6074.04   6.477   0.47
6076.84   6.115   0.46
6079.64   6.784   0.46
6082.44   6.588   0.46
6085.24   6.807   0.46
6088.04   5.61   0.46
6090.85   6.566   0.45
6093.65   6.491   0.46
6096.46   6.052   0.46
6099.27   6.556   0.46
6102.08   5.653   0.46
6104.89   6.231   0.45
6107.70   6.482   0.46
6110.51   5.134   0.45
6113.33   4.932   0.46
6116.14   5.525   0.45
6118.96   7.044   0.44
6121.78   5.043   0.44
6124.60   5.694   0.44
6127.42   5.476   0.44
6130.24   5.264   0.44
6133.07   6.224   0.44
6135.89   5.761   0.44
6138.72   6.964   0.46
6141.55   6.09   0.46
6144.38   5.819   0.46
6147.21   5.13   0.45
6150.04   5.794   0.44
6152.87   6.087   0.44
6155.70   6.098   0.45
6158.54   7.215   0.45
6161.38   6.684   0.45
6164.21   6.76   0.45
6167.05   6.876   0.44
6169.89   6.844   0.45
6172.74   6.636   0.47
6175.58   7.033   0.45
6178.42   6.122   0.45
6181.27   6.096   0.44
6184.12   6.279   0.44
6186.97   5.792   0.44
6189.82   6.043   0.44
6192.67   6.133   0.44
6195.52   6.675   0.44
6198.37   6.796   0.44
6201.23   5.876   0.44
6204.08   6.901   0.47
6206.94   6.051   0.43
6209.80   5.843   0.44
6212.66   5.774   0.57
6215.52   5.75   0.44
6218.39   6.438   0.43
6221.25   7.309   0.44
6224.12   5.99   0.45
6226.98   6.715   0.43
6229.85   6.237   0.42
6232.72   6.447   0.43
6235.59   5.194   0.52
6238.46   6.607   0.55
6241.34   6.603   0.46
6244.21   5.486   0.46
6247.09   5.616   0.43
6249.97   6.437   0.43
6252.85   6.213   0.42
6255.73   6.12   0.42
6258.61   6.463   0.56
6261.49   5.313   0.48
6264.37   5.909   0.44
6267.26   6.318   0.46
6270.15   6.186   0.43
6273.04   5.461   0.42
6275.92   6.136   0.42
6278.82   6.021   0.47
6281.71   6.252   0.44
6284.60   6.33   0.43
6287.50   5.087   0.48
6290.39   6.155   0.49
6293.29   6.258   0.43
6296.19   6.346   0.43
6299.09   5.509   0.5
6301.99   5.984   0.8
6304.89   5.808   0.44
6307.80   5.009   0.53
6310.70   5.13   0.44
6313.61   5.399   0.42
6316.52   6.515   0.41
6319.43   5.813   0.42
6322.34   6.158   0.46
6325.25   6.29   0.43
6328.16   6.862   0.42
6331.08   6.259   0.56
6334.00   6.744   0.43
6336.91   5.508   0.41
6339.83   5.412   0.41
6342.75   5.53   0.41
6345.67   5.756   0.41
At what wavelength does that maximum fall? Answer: 6316.52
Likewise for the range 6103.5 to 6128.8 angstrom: 6118.96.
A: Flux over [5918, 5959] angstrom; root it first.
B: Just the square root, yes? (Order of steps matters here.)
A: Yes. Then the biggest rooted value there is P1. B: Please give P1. 2.65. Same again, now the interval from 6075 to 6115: 2.61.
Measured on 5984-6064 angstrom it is 2.68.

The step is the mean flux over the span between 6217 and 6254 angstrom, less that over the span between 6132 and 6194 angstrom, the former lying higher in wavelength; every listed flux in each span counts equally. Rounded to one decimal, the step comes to 0.0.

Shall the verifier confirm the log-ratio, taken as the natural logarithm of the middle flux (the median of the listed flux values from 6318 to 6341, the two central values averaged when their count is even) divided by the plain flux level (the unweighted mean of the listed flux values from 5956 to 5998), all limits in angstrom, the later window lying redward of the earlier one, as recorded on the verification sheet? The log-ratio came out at -0.02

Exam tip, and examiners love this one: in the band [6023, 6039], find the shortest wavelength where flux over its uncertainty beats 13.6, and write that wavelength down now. 6026.67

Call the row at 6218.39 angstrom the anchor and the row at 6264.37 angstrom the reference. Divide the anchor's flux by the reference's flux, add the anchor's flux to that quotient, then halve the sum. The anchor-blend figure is 3.8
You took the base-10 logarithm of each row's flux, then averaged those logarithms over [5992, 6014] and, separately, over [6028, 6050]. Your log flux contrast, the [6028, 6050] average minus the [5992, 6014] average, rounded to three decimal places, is 0.007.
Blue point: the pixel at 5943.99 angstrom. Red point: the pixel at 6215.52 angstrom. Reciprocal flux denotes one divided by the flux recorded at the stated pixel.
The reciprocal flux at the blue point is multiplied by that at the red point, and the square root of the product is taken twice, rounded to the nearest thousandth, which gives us 0.431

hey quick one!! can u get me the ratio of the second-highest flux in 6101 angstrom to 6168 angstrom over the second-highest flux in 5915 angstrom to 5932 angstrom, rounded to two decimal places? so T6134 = 1.11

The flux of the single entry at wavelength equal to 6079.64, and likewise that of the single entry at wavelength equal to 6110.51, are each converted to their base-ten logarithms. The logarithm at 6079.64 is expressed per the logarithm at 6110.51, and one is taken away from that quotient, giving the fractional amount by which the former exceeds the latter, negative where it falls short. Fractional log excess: 0.17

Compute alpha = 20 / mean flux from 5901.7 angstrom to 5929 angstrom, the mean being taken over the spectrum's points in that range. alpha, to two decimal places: 3.43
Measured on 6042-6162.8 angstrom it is 3.25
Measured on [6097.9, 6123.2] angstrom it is 3.42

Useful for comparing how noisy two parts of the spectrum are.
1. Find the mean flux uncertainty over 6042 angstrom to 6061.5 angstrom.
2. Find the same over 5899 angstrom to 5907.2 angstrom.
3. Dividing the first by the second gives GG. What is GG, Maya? 0.89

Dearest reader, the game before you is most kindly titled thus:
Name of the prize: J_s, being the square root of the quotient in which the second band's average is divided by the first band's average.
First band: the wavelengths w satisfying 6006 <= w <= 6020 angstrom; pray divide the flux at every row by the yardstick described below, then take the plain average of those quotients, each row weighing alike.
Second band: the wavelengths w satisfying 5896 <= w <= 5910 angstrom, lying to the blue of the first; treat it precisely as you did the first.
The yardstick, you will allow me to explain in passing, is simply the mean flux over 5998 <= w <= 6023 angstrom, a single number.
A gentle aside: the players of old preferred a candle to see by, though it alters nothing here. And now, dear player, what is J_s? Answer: 0.96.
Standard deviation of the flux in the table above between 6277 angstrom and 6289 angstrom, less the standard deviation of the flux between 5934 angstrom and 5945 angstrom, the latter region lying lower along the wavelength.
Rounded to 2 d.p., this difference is -0.05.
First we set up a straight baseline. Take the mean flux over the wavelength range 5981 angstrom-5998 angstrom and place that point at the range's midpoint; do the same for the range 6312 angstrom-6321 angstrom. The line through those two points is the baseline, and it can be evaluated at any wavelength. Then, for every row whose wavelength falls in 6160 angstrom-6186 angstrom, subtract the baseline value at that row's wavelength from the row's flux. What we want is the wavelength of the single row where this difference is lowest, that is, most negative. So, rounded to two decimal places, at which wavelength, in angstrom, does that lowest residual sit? 6181.27 angstrom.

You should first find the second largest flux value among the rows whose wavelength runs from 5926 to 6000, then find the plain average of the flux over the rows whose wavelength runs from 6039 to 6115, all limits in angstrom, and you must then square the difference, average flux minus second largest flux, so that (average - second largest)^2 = 0.61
